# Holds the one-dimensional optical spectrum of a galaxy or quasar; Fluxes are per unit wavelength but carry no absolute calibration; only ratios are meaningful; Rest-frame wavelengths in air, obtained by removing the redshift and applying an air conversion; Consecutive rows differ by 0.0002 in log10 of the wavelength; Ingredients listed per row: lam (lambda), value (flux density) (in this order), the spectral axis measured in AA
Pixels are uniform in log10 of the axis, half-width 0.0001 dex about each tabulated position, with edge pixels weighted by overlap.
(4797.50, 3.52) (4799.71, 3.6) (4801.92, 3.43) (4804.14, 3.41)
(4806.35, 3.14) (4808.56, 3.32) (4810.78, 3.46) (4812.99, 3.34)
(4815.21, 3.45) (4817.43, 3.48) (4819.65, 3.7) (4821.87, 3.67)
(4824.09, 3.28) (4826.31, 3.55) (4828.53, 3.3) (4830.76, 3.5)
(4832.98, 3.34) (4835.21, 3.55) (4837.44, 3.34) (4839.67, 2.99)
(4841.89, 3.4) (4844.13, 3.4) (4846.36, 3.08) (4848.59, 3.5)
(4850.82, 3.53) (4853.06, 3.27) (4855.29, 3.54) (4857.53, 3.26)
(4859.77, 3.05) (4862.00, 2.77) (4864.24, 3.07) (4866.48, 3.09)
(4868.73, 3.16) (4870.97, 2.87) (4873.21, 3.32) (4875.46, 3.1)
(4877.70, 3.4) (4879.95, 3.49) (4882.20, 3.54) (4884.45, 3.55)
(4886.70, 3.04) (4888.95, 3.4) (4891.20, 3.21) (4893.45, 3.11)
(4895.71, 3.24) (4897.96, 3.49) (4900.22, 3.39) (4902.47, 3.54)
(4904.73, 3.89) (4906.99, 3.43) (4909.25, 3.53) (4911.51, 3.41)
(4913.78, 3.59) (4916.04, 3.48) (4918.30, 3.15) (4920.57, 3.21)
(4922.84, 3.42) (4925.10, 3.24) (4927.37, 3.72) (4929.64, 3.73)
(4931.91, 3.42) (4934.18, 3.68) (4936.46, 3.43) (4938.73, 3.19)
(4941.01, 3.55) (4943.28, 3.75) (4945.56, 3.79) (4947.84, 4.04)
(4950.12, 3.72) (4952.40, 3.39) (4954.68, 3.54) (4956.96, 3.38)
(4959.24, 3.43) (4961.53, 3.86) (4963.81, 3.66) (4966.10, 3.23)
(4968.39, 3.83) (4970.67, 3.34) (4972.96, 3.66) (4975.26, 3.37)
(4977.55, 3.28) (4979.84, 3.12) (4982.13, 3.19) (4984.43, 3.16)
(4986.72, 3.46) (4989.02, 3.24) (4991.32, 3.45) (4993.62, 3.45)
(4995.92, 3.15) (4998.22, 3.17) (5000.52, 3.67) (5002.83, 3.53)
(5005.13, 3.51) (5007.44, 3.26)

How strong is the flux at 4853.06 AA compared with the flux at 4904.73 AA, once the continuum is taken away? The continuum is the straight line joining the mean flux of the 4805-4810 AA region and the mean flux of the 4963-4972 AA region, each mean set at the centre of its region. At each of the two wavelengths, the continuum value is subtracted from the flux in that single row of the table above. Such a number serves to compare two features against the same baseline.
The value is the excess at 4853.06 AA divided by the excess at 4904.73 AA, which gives -0.1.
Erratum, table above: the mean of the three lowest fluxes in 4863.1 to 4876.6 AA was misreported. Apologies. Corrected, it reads 3.01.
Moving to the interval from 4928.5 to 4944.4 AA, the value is 3.35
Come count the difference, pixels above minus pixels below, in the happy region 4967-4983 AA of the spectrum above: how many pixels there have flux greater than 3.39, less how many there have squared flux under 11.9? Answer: -3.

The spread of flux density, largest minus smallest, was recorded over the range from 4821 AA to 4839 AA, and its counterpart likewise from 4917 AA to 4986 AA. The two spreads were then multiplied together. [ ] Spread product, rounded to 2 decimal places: 0.36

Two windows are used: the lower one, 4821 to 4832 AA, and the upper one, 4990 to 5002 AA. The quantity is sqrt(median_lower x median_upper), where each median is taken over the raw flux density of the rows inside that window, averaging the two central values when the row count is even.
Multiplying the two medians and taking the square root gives 3.47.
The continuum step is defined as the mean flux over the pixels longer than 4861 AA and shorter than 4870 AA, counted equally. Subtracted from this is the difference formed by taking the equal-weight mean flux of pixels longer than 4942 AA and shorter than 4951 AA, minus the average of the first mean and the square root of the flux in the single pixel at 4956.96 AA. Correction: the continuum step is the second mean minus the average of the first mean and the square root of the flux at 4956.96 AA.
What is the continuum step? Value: 1.39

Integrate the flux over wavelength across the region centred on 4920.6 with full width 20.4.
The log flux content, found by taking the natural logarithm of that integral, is 4.25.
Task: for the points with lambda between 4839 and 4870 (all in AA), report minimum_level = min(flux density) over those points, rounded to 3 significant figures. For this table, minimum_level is 2.77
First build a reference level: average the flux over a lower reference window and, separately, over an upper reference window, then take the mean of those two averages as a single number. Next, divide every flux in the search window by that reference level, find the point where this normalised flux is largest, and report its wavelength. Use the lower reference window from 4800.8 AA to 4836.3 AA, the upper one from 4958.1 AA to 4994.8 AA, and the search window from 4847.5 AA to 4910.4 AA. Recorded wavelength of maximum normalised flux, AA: 4904.73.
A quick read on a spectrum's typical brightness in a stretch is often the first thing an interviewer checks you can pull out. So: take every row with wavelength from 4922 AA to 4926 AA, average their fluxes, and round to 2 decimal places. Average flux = 3.33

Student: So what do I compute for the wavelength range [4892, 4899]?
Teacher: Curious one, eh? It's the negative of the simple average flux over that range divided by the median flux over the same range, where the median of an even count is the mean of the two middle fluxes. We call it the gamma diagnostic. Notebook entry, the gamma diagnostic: -1.01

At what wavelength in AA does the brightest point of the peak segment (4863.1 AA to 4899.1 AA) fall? 4884.45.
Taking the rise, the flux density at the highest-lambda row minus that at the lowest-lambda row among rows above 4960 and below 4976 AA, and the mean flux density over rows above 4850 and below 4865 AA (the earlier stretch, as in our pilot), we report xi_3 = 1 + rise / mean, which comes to 0.85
